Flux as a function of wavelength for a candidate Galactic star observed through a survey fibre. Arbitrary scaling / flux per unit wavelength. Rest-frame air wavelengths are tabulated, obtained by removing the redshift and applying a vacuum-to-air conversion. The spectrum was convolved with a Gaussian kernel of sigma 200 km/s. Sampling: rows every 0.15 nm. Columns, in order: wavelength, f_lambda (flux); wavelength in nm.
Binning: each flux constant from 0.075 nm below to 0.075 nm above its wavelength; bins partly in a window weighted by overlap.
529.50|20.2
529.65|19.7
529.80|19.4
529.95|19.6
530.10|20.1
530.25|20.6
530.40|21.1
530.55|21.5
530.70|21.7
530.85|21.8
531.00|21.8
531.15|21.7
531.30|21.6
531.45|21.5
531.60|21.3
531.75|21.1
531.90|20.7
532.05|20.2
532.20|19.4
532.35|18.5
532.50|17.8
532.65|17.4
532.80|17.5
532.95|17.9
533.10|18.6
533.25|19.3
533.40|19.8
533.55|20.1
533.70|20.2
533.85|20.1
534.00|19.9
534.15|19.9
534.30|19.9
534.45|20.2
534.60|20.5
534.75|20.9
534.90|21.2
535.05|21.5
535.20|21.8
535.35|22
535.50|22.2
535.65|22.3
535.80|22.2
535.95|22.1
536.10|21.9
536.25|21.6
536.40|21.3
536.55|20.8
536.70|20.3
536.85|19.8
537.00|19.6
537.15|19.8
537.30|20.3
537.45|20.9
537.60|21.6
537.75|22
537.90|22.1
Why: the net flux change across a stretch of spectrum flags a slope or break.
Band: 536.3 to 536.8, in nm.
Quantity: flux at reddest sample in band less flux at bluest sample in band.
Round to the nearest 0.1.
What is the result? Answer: -1.0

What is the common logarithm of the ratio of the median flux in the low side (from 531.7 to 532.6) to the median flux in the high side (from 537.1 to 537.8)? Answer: -0.023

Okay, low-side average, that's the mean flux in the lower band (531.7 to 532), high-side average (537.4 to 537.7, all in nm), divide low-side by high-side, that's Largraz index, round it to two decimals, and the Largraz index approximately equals 0.98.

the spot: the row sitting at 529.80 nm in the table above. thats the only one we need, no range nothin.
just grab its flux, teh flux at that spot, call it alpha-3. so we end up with 19.4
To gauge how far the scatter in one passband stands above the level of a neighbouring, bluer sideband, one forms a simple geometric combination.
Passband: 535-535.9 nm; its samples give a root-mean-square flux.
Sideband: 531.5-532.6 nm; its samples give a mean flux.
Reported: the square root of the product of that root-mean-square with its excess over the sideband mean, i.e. 6.9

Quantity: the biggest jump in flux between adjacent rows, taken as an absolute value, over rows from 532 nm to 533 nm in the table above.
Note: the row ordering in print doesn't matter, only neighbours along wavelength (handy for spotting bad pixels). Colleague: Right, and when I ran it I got 0.90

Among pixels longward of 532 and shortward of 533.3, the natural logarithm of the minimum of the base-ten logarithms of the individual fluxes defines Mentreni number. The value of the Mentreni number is 0.216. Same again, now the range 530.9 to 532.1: 0.266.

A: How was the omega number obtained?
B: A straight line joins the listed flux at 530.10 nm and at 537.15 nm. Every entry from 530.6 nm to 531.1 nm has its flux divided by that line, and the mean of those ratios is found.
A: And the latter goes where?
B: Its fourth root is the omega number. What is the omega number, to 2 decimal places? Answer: 1.02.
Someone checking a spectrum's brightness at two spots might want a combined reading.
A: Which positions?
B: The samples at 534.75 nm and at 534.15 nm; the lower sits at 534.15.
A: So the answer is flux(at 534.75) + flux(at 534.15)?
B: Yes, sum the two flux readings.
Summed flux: 40.8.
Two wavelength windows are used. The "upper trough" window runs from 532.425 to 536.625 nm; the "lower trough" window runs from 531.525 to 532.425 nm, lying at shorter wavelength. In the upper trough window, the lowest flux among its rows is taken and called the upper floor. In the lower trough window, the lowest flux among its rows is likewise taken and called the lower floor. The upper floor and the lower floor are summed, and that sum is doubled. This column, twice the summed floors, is 72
